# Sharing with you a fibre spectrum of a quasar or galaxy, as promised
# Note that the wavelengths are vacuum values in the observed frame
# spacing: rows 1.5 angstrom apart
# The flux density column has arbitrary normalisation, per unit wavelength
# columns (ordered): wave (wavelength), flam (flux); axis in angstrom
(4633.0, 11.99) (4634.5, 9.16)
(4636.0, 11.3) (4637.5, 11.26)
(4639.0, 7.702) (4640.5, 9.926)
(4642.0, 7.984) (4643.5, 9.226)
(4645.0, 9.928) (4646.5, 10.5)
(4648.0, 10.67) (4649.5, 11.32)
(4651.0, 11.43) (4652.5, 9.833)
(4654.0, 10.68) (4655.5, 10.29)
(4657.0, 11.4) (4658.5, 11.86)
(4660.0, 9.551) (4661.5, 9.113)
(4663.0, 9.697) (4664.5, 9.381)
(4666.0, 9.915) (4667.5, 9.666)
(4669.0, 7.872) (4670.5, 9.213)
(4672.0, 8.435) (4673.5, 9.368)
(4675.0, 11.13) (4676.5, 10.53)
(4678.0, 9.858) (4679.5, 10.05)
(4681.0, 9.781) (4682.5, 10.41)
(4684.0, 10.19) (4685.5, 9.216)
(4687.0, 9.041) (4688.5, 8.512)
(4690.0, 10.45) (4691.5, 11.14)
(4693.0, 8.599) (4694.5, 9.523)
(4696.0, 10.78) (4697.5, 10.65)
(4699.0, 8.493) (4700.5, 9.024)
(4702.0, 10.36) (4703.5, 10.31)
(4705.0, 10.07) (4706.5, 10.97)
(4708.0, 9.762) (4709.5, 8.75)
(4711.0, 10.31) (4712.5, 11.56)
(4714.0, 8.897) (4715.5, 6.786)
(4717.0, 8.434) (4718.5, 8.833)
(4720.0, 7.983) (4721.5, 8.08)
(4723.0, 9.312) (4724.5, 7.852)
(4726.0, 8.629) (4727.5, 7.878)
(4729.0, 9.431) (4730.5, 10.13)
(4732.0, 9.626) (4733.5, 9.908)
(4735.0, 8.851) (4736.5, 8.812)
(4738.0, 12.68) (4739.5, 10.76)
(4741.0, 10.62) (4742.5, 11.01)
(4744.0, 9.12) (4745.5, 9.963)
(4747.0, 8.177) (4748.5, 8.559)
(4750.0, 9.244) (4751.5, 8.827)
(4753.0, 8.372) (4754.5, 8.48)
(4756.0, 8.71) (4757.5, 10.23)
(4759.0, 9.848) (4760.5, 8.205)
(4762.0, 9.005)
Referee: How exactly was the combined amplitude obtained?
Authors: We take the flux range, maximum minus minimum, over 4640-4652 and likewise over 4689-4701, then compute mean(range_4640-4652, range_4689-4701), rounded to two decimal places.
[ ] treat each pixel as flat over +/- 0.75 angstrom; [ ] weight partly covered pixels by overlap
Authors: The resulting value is 3.05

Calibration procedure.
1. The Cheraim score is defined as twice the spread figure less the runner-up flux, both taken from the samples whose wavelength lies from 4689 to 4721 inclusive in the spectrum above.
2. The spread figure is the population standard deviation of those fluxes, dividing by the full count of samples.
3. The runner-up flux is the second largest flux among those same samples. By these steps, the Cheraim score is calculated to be -8.8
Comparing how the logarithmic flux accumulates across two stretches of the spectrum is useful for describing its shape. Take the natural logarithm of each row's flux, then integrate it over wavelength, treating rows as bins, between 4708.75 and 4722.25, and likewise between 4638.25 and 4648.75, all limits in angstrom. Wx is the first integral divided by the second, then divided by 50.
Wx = 0.025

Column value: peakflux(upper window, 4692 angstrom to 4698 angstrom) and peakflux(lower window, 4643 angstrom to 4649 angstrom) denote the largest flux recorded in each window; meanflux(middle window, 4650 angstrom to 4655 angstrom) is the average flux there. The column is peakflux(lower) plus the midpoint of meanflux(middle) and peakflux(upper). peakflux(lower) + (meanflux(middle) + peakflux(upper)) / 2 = 21.4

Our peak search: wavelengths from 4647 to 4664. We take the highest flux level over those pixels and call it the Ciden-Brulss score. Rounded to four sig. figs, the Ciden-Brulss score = 11.86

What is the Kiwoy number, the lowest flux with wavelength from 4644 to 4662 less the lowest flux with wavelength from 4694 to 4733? 2.3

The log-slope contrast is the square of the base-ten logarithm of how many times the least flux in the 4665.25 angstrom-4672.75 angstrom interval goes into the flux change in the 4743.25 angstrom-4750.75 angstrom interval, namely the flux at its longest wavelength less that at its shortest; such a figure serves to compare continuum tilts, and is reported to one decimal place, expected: 3.2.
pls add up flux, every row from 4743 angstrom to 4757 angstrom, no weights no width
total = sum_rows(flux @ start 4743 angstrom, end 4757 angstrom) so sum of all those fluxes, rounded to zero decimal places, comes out 79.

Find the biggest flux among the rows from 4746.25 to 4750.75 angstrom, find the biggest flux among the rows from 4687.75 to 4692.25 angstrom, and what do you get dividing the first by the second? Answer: 0.83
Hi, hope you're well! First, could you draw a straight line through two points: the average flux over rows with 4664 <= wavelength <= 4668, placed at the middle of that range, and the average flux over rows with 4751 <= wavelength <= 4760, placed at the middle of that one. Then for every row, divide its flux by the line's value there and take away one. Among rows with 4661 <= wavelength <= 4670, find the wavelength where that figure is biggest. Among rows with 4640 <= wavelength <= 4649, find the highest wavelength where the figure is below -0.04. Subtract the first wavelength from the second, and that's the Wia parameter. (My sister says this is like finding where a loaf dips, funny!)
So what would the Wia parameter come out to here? -22.5 angstrom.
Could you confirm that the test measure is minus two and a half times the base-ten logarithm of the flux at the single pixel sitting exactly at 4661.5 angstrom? -2.40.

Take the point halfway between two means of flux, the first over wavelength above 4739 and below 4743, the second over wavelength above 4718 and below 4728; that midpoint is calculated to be 9.58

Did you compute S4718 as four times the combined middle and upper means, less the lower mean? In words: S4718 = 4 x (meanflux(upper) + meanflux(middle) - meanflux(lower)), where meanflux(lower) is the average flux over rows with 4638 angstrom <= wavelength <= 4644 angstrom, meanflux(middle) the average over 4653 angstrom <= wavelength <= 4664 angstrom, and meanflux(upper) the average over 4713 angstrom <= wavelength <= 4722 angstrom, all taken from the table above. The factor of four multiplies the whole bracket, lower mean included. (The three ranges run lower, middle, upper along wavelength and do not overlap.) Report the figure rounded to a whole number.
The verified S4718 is 39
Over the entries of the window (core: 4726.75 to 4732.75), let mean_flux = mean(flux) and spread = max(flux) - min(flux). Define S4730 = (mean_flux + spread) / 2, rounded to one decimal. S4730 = 5.8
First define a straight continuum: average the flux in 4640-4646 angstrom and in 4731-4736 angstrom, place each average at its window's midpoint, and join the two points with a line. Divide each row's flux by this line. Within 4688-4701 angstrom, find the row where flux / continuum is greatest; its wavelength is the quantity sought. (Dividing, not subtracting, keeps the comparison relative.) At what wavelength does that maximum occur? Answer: 4691.5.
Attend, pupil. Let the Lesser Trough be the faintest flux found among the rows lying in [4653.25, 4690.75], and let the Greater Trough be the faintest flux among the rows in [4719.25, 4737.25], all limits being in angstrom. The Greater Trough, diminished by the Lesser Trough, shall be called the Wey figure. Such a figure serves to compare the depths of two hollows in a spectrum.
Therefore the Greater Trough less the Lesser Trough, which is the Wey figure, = 0.0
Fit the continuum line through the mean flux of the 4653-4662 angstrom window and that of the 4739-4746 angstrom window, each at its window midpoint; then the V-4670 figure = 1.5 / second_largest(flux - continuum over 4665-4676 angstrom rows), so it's -3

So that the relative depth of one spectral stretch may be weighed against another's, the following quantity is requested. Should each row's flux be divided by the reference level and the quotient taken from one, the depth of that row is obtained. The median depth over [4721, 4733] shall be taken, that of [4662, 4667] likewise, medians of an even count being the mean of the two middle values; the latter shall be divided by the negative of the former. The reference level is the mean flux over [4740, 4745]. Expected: -0.4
